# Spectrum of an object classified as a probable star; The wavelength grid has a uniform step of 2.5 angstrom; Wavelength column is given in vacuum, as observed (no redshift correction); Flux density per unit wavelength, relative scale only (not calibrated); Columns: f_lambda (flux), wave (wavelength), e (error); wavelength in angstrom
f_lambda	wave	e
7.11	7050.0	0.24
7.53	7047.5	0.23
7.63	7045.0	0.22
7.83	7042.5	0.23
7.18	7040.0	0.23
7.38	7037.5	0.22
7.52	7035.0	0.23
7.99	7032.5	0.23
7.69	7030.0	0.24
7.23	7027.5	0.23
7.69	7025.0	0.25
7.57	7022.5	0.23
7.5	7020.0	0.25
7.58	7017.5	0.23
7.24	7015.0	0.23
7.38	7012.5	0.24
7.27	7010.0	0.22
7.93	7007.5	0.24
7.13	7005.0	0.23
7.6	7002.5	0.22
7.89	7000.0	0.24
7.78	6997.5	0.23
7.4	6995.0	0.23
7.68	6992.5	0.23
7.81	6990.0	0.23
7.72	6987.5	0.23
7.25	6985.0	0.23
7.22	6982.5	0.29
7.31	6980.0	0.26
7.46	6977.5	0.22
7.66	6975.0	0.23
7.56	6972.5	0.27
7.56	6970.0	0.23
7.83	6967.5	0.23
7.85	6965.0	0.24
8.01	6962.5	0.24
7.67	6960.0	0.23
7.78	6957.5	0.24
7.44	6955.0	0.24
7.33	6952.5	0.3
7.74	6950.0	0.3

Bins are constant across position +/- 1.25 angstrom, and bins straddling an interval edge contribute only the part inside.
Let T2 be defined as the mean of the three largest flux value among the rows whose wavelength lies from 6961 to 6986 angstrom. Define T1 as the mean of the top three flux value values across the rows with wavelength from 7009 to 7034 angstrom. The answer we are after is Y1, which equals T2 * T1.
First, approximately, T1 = 7.79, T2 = 7.90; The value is 61.5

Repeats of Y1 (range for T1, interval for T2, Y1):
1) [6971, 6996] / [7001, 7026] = 59.9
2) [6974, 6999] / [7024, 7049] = 60.9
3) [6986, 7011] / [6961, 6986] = 62.2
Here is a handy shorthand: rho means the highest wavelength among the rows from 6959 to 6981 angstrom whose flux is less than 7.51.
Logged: 6980.0 angstrom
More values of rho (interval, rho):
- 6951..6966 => 6955.0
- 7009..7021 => 7020.0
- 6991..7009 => 7005.0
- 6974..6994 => 6985.0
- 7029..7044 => 7040.0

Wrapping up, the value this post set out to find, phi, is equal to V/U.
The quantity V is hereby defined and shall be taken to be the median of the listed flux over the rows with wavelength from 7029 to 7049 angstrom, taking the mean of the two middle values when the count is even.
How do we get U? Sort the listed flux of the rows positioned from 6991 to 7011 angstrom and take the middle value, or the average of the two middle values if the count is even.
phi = 0.99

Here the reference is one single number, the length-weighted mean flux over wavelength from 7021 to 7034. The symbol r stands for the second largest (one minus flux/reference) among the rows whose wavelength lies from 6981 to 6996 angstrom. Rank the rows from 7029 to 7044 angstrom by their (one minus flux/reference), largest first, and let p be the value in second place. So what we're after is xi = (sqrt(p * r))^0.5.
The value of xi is 0.20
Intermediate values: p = 0.033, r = 0.0497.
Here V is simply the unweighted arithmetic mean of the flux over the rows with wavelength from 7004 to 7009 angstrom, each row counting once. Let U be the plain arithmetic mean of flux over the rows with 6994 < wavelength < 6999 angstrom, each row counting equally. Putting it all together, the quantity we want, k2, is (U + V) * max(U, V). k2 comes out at 114.8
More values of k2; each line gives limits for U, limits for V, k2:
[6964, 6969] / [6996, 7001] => 122.9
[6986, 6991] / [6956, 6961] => 120.3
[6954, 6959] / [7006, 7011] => 115.7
